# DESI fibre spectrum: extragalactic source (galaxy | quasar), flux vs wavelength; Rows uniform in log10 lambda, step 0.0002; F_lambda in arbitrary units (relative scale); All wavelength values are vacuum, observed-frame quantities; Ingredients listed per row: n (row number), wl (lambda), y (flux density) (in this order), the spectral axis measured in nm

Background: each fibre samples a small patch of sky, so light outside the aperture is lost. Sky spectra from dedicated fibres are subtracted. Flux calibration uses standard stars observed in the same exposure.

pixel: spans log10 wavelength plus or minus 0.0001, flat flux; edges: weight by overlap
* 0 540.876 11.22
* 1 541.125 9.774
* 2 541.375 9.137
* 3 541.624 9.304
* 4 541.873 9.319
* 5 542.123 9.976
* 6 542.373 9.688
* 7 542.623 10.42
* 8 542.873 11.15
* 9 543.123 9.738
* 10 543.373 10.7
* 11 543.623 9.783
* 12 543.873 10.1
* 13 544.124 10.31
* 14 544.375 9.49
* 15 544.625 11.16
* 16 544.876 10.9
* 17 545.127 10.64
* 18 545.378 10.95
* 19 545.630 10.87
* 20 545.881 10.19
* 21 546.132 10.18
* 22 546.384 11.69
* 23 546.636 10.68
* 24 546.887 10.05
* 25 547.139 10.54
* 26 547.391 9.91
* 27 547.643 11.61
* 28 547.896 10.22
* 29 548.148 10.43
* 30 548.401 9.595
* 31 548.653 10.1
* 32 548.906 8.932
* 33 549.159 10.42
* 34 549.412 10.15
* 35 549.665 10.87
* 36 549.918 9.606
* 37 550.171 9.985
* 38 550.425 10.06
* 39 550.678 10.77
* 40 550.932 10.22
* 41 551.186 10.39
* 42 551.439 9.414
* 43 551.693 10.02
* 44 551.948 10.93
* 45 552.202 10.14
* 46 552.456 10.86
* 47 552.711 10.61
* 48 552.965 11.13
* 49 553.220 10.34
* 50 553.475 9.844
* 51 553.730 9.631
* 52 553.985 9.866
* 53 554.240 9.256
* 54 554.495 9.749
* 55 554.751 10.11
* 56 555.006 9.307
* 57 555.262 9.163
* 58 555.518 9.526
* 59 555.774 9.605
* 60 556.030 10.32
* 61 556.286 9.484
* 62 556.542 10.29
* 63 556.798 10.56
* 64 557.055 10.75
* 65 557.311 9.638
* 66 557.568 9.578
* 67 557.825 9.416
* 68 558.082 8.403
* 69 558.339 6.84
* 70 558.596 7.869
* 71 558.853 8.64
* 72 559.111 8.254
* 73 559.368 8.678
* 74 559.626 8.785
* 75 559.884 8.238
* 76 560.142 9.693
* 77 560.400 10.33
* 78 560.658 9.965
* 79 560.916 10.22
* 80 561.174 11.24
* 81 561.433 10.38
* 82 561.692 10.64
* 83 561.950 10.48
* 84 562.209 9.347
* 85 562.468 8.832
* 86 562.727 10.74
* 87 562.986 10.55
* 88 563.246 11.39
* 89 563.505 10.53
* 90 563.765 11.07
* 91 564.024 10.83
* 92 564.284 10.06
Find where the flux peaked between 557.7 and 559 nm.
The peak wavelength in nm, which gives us 557.825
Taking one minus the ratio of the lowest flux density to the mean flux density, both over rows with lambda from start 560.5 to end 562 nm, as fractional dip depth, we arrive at 0.050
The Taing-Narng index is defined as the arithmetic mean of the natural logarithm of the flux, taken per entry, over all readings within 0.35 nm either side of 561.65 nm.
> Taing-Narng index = 2.35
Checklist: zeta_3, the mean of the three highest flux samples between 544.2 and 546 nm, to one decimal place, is 11.0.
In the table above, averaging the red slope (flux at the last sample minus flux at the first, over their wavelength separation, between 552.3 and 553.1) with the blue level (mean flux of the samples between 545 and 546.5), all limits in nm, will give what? 5.6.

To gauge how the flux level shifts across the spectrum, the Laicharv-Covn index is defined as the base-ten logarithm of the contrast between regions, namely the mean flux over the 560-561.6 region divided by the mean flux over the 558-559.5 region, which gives 0.10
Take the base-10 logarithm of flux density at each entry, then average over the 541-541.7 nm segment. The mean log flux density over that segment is 0.973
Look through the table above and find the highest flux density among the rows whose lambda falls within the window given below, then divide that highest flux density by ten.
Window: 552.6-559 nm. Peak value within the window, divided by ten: 1.11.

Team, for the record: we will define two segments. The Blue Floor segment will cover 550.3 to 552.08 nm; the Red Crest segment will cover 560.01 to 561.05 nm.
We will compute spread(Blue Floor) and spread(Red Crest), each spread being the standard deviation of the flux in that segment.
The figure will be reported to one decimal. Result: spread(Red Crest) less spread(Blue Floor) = -0.2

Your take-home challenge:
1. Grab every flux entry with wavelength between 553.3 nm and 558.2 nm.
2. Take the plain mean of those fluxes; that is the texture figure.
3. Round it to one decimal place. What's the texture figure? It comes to 9.7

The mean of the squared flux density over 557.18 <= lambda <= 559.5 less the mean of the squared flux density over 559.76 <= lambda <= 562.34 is -27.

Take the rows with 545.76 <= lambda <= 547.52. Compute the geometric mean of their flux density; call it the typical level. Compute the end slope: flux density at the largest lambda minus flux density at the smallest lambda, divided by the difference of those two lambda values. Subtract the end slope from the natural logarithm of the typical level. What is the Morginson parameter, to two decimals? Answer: 2.53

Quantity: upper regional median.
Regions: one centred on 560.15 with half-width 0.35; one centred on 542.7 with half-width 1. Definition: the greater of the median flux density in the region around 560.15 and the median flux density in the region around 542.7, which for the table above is 9.9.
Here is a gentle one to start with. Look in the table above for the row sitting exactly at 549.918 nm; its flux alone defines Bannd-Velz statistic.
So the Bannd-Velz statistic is 9.606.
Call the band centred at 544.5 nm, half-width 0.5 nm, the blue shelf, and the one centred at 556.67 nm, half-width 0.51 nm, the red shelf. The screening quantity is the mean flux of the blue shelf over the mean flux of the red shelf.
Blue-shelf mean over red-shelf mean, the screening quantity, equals 1.02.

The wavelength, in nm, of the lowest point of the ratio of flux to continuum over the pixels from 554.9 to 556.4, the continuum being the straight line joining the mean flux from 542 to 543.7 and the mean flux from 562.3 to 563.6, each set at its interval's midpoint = 555.262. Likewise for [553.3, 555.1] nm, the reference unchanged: 554.240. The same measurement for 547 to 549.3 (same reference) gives 548.906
